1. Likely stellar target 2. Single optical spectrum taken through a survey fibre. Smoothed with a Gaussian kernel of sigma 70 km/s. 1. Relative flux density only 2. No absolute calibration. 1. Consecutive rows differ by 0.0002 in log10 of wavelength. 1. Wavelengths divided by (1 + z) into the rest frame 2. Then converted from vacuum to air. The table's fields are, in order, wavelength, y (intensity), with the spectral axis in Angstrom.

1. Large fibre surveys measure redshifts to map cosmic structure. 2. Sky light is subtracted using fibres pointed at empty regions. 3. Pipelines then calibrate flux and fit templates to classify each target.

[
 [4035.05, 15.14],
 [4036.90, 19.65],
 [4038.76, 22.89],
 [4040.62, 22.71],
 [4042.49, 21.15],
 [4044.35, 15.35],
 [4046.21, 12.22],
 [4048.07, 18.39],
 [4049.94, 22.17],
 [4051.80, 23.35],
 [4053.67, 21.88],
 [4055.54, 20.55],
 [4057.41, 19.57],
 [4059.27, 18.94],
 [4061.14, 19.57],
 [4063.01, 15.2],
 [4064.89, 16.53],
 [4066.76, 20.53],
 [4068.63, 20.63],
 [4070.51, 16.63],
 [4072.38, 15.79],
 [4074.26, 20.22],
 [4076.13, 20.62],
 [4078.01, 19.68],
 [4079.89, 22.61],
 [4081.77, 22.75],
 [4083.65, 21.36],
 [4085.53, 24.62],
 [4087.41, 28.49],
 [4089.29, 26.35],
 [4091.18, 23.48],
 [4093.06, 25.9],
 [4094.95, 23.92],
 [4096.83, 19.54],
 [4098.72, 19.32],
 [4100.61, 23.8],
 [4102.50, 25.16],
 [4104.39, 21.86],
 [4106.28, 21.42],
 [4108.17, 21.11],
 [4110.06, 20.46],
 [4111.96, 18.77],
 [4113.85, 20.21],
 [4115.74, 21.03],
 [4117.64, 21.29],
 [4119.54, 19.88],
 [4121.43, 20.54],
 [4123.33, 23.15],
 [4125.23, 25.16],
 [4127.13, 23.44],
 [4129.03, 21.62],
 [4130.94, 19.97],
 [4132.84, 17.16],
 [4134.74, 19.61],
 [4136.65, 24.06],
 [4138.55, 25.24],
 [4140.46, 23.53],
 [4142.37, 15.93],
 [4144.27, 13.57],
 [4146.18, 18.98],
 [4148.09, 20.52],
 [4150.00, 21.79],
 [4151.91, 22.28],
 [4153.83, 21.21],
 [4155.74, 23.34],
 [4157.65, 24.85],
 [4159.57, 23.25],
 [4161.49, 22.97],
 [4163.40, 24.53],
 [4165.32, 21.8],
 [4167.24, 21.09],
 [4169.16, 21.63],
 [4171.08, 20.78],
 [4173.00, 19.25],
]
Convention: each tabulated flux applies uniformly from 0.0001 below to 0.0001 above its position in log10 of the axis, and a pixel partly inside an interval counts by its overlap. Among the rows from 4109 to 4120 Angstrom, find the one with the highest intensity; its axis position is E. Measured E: 4117.64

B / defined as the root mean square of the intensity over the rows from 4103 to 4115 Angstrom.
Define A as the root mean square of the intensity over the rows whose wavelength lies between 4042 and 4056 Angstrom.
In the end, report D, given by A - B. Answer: -1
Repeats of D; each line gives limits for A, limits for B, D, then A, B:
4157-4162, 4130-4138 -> 3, 23.7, 20.4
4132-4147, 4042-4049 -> 3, 20.1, 17.1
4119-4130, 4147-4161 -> 0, 22.4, 22.5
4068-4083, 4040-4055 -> 0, 20.0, 20.0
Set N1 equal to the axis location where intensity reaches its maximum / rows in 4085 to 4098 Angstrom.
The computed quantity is 4087.41 Angstrom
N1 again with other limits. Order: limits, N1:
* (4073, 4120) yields 4087.41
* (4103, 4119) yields 4104.39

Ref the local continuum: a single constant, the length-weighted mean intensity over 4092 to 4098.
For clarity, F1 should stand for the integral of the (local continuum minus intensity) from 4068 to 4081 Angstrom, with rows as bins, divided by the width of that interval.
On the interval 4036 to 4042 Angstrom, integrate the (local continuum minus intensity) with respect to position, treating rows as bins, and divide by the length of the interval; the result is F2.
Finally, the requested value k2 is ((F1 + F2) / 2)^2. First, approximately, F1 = 3.5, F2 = 1.3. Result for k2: 6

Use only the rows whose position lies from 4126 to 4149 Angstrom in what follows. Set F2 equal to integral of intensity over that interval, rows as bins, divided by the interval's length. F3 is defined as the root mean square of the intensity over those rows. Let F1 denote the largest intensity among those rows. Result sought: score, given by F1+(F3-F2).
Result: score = 25.5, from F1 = 25.24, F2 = 20.3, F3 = 20.6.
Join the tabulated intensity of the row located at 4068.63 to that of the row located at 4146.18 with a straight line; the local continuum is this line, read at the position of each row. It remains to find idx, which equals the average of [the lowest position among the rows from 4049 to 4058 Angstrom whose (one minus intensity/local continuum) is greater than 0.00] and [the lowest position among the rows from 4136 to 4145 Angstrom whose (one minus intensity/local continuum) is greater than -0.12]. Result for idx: 4099.0 Angstrom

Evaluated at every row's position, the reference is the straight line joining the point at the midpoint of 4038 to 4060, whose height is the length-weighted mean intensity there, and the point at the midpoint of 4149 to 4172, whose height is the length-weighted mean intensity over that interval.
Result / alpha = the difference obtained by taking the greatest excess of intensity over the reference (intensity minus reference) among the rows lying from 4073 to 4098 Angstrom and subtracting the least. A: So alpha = 9.2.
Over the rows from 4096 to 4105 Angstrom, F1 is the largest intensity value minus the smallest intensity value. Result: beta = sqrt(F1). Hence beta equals 2.4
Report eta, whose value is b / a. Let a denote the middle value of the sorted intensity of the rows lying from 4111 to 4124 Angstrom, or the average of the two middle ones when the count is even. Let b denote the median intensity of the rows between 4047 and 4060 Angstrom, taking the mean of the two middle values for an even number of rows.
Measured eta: 1.00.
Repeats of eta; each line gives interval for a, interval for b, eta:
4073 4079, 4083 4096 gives 1.22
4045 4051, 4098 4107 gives 1.19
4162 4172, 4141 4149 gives 0.81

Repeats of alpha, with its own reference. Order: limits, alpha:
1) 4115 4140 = 8.2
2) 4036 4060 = 11.0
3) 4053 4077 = 6.9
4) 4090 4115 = 7.6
